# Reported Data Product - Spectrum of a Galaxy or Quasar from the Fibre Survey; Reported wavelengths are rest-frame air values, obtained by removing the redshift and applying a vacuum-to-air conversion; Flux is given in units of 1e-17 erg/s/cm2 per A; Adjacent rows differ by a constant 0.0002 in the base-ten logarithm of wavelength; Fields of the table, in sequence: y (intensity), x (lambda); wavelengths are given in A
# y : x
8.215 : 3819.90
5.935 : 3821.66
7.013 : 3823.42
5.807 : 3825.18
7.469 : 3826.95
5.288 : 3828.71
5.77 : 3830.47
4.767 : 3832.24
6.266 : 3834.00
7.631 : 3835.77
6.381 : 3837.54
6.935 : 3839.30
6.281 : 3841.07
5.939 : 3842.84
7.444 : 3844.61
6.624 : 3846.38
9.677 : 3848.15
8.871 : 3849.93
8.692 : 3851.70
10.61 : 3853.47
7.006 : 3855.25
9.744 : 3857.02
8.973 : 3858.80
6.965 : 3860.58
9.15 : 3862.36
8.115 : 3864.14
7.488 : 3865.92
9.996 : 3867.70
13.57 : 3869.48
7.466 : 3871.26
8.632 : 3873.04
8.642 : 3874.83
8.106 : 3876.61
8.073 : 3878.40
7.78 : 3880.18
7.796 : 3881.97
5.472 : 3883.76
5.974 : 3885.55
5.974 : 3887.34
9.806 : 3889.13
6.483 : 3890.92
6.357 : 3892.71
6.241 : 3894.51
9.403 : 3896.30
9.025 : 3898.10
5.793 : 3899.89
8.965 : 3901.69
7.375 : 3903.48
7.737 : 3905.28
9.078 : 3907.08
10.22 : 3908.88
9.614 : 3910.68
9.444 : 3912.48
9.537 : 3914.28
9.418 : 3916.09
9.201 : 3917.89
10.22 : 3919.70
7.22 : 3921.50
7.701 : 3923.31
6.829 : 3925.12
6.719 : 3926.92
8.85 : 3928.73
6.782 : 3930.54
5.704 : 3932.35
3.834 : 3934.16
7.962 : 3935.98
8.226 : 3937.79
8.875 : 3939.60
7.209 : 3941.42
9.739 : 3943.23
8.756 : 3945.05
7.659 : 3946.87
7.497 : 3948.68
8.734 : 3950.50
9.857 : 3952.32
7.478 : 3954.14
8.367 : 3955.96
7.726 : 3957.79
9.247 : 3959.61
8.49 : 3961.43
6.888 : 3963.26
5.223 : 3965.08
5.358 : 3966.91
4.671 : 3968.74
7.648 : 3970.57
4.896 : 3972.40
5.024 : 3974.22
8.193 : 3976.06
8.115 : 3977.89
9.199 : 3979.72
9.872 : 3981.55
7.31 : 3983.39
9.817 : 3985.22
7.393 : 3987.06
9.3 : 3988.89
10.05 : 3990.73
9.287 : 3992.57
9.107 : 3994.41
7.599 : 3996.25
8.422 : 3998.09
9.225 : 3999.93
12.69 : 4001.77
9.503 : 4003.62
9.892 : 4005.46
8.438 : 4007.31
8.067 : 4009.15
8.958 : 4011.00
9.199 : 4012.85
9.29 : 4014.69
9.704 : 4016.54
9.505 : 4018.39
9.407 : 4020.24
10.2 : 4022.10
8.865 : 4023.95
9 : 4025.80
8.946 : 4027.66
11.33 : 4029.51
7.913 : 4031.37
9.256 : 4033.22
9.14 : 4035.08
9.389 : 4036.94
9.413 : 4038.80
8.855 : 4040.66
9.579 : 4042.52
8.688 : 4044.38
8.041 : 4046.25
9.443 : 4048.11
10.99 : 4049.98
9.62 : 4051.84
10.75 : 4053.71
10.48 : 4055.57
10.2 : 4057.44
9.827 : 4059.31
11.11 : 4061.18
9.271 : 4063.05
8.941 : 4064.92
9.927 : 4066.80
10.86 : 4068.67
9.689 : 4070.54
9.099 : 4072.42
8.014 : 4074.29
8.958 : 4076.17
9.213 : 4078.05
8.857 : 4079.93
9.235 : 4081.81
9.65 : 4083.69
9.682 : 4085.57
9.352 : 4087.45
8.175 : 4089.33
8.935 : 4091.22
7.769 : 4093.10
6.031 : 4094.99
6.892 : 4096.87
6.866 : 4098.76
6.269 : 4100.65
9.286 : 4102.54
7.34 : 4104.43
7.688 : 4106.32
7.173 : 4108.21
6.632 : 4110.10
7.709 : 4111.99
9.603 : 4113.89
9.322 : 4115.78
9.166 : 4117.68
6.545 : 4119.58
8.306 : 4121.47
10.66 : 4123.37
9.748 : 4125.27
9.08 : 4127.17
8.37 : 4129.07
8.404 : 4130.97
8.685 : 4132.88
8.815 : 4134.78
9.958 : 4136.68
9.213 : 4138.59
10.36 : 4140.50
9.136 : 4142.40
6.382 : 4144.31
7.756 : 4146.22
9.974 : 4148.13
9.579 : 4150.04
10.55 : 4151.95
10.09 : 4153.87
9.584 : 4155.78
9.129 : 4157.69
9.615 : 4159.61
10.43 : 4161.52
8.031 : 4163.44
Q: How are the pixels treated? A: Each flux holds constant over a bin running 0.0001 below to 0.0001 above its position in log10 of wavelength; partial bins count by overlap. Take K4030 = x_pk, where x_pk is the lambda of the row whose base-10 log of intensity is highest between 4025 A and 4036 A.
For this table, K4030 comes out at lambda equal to 4029.51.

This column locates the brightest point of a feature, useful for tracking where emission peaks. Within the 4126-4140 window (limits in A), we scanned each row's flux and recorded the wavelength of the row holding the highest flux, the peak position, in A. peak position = 4136.68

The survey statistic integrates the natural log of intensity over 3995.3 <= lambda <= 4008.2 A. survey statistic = 29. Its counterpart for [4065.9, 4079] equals 29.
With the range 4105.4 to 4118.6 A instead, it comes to 28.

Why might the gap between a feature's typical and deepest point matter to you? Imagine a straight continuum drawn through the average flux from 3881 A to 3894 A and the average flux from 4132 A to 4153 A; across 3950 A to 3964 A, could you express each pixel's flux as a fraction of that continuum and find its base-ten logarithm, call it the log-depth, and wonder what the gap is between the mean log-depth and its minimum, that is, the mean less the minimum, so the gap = 0.08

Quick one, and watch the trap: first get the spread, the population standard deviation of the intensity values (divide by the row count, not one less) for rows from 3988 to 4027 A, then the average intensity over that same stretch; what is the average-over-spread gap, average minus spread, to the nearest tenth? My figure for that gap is 8.3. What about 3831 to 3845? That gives 5.6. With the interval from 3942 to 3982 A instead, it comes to 6.0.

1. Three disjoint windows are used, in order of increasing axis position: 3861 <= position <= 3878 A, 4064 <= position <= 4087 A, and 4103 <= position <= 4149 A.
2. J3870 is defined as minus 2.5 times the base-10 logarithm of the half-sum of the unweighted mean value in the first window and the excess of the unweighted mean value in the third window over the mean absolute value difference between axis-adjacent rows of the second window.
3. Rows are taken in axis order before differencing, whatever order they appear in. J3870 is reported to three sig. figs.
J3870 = -2.32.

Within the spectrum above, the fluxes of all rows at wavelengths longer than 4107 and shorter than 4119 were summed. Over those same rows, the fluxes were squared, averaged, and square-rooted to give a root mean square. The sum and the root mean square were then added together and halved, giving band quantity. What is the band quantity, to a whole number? 29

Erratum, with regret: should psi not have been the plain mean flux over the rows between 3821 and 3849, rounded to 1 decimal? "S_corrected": 6.6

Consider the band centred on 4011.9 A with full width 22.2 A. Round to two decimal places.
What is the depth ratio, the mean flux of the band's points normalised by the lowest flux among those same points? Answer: 1.19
